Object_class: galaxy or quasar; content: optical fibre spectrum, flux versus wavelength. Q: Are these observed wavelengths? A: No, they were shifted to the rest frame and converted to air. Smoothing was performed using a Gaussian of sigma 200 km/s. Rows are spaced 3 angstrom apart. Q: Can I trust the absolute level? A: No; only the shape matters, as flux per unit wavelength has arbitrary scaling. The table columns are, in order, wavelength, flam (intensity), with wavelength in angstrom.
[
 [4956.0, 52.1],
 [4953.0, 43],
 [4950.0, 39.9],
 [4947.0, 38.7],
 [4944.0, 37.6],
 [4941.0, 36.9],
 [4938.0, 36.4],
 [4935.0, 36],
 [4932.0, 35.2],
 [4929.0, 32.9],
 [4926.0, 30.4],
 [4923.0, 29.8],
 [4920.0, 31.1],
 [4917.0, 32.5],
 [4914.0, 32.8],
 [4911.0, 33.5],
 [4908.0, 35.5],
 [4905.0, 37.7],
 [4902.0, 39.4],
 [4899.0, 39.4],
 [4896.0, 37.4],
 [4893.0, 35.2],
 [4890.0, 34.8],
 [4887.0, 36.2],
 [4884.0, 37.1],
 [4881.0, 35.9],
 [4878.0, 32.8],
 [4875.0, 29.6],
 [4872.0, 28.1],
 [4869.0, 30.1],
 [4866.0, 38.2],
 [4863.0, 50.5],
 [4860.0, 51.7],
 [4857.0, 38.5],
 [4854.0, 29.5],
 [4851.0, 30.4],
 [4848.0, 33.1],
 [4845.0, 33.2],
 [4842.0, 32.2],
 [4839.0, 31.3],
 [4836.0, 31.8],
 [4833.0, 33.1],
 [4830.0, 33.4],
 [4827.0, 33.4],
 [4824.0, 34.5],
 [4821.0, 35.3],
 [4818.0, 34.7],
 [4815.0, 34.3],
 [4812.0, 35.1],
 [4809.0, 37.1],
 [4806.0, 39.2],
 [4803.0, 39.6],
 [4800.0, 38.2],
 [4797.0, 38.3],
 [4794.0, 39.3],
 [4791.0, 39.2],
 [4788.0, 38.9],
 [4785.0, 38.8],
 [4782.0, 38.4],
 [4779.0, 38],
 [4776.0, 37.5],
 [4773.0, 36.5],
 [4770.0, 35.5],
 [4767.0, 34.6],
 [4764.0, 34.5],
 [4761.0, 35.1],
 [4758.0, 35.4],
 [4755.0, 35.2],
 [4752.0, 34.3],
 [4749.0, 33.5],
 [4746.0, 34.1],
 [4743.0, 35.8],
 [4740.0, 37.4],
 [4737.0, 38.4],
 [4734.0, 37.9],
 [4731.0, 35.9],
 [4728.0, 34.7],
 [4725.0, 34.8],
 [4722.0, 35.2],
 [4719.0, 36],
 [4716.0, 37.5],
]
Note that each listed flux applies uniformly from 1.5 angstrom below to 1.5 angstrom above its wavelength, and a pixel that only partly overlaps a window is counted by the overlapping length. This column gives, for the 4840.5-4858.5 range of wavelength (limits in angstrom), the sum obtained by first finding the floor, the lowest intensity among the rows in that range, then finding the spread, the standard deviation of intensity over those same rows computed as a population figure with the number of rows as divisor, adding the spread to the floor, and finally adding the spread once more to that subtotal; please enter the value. 35.3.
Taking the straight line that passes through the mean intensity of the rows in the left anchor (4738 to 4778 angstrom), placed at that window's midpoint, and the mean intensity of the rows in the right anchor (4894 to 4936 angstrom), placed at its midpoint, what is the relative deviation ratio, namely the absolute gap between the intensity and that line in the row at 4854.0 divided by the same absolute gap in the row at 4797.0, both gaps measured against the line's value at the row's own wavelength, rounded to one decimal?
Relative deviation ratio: 1.7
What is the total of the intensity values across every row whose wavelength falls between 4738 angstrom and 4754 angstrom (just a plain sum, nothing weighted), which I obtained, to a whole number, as 175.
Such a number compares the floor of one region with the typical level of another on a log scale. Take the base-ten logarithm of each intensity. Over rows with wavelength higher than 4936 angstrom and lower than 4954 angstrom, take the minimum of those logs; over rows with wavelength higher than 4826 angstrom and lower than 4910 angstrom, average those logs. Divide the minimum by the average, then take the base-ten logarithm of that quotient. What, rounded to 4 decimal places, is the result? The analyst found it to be 0.0048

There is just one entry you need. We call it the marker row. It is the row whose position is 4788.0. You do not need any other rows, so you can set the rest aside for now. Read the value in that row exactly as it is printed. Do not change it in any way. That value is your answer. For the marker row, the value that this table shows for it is 38.9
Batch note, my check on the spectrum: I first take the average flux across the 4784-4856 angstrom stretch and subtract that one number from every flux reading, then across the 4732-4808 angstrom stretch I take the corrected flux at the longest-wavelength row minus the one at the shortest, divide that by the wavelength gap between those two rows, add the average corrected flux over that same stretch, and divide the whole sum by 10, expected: 0.18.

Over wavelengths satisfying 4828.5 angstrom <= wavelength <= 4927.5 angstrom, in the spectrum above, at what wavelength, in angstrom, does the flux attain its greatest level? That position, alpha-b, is 4860.0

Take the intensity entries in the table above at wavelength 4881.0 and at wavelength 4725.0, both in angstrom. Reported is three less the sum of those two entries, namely -67.7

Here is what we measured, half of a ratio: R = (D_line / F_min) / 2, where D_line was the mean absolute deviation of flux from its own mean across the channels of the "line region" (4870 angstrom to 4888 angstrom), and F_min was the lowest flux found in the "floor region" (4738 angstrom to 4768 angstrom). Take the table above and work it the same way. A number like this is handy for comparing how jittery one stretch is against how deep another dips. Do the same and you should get 0.047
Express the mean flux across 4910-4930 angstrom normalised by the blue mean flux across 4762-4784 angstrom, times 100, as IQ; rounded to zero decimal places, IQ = 87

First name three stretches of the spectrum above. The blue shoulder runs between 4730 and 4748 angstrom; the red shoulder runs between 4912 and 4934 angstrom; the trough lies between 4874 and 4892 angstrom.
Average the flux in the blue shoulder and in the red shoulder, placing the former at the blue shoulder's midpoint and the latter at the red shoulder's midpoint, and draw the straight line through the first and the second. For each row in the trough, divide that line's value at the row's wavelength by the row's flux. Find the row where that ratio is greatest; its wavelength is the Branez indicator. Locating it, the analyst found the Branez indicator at 4875.0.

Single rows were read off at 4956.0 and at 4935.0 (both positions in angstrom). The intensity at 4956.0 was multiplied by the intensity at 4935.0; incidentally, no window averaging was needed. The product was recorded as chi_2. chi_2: 1876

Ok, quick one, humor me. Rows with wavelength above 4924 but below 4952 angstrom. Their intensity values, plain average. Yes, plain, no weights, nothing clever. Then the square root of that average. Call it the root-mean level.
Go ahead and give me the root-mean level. 6.00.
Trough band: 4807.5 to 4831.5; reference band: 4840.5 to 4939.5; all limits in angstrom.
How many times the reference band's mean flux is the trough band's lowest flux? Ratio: 0.953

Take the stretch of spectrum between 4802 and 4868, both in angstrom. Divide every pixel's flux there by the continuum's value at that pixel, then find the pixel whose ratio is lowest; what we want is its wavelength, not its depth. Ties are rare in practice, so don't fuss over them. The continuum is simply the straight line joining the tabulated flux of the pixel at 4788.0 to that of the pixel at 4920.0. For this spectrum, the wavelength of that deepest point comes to 4854.0 angstrom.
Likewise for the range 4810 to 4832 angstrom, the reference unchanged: 4827.0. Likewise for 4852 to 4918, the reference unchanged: 4872.0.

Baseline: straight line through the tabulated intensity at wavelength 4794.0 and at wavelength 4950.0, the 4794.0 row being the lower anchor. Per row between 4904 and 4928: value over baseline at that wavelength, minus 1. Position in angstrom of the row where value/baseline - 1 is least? 4923.0 angstrom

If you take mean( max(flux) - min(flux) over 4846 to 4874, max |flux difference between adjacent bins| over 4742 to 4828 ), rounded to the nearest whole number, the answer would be 13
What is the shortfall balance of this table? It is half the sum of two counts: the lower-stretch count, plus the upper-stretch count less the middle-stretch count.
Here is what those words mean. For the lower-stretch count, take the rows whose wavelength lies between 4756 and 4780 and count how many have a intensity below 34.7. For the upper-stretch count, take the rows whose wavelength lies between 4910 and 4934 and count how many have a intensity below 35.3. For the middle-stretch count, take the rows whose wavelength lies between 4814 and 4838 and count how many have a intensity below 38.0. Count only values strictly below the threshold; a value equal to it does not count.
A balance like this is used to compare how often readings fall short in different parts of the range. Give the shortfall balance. 1.0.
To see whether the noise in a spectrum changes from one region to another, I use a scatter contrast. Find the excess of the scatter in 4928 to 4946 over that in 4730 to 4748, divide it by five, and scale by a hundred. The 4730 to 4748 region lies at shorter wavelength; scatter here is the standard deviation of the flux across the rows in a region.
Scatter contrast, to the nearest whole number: 1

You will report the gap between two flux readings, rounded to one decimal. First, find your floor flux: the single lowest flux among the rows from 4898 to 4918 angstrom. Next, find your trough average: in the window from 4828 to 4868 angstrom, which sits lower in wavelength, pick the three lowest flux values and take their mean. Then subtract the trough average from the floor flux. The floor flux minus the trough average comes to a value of 2.1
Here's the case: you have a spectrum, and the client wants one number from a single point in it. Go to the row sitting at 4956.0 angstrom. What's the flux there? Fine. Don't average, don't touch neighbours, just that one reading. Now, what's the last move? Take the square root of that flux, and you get 7.22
